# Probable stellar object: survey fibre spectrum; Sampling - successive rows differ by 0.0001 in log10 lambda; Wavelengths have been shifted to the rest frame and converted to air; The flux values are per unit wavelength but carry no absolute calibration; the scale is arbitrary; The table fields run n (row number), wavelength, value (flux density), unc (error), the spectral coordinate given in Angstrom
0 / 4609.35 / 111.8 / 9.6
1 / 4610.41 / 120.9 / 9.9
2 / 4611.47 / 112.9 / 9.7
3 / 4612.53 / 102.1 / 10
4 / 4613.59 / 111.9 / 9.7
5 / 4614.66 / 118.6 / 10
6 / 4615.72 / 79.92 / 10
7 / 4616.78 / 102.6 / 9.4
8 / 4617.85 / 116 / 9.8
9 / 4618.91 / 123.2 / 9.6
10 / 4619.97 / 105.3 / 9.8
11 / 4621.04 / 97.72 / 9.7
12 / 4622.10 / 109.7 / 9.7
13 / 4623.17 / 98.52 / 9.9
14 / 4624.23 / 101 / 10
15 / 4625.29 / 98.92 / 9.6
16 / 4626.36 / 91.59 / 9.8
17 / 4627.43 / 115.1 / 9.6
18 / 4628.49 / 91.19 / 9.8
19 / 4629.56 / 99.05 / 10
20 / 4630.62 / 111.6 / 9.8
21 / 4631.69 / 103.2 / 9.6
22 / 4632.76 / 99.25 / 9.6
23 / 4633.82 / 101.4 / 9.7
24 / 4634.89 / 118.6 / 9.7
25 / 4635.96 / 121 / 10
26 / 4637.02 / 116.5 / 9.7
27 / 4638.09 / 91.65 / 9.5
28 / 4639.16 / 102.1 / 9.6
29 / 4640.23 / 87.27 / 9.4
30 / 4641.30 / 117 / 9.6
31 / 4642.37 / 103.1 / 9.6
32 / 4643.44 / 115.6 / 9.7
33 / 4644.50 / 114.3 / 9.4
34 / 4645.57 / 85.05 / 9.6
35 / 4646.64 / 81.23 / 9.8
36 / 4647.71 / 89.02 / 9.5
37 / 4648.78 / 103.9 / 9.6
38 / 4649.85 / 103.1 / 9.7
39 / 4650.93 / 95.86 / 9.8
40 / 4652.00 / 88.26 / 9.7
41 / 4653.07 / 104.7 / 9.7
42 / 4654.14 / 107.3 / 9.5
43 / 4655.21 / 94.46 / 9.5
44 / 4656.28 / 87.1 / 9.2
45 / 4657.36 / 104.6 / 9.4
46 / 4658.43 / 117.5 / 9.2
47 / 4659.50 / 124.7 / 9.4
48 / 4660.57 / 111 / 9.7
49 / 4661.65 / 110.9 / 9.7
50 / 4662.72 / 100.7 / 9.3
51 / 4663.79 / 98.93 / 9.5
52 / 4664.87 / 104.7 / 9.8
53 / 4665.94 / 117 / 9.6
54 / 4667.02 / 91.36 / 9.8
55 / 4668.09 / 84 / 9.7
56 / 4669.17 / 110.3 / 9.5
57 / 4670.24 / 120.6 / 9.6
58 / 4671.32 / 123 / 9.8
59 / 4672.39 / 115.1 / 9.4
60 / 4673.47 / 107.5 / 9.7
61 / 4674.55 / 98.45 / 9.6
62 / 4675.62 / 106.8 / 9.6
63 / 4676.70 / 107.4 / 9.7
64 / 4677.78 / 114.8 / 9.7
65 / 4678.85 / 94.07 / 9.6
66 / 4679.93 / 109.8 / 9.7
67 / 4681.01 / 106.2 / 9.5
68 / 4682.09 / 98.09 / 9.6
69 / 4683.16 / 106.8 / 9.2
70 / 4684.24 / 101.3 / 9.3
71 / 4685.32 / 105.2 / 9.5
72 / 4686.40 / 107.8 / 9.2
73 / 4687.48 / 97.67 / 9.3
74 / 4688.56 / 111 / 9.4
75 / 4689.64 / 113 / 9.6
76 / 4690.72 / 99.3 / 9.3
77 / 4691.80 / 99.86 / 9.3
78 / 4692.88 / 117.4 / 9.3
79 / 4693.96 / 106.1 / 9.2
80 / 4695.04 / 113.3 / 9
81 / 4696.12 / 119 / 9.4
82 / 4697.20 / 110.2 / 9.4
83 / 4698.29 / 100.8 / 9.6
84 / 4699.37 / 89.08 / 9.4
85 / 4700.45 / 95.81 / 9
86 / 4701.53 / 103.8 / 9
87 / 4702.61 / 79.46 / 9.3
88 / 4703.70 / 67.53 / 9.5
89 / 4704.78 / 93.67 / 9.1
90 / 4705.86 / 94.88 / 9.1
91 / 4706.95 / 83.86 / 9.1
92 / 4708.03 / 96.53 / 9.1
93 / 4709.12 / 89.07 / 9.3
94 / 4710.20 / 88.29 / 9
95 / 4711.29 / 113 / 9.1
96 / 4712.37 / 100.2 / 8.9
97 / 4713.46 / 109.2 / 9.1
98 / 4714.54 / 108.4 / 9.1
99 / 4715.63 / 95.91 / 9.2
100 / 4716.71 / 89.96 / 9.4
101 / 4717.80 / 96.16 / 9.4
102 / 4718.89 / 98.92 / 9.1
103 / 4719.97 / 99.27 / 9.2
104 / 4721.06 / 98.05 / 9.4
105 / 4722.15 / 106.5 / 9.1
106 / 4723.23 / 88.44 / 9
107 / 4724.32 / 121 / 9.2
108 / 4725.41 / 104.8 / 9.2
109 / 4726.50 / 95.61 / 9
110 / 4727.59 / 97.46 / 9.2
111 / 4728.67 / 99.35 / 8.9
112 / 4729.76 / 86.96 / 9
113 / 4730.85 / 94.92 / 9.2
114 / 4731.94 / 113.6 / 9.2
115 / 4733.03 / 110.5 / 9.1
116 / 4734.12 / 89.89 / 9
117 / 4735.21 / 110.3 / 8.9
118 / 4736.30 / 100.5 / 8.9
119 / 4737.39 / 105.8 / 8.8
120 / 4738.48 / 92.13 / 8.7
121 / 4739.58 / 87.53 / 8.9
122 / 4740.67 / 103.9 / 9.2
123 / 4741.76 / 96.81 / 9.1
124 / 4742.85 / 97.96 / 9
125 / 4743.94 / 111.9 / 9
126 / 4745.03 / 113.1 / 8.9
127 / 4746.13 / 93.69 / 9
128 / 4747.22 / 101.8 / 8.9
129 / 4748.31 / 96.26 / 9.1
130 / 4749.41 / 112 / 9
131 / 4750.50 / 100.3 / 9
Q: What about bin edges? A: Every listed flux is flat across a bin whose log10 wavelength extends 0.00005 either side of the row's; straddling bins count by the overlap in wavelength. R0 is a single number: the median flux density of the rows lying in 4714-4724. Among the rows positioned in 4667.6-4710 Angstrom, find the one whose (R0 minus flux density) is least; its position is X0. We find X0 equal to 4671.32 Angstrom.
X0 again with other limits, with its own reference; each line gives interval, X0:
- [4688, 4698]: 4696.12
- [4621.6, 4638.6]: 4635.96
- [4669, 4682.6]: 4671.32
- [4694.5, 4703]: 4696.12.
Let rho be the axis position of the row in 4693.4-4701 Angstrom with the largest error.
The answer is 4698.29 Angstrom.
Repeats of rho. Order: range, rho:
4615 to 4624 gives 4615.72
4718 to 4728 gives 4721.06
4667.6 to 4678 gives 4671.32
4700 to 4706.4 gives 4703.70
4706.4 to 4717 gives 4716.71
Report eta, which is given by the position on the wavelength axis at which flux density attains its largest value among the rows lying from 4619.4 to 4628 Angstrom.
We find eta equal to 4627.43 Angstrom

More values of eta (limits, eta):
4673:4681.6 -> 4677.78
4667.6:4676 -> 4671.32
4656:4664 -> 4659.50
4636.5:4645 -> 4641.30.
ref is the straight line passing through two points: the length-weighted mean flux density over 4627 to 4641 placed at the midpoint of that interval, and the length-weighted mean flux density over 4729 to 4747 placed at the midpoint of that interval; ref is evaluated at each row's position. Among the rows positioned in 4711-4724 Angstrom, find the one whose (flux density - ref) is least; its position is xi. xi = 4723.23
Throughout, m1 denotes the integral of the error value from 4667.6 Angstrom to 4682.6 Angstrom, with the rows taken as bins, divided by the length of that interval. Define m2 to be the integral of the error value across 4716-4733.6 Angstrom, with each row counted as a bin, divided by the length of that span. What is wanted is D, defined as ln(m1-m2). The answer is -0.79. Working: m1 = 9.62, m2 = 9.17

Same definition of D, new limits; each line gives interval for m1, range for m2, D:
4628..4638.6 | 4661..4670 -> -2.04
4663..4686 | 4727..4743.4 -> -0.55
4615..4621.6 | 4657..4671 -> -1.77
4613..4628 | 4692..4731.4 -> -0.55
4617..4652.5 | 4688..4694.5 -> -1.08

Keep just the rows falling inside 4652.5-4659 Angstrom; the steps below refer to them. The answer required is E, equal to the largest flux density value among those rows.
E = 117.5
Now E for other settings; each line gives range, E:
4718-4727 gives 121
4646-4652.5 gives 103.9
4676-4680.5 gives 114.8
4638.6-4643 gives 117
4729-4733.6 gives 113.6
